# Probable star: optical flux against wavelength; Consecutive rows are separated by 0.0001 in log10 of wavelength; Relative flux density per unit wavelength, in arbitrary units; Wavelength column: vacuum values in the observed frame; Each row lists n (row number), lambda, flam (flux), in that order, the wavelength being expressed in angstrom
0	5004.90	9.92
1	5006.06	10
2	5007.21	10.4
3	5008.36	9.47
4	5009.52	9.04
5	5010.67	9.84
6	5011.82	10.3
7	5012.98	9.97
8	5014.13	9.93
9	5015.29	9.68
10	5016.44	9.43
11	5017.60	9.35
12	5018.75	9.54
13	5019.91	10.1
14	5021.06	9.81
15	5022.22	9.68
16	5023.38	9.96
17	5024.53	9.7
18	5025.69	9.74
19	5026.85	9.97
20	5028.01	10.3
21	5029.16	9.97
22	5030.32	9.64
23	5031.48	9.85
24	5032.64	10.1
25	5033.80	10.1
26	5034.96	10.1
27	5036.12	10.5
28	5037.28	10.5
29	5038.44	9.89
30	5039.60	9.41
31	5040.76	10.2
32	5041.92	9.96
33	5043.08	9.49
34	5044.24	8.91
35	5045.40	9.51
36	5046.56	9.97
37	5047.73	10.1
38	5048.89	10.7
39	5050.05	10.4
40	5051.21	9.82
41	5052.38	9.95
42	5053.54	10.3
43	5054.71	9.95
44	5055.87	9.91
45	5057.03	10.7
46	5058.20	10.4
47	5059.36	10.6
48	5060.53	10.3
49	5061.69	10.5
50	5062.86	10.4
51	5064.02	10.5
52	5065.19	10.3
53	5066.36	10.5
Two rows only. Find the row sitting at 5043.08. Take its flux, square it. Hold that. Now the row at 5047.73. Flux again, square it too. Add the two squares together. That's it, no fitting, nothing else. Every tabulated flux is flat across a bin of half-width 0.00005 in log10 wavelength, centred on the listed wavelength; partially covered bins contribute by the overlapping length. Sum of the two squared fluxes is 192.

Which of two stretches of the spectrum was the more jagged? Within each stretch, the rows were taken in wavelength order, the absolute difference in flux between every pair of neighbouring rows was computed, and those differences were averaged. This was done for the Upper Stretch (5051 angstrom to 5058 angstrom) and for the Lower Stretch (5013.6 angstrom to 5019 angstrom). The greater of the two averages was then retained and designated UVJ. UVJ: 0.33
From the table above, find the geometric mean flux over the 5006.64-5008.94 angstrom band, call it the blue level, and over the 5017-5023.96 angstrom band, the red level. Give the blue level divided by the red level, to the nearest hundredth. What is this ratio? 1.02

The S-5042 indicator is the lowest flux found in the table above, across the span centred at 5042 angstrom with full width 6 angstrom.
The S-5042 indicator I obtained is 8.91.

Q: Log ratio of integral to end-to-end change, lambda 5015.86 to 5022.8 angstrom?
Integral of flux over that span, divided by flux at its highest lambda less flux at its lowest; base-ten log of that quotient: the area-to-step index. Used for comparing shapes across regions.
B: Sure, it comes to 2.43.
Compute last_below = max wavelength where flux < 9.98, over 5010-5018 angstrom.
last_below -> 5017.60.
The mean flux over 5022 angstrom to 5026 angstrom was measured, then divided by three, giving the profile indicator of 3.26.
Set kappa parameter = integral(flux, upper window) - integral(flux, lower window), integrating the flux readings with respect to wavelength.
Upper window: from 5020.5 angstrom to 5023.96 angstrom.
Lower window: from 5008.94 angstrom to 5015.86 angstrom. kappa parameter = -34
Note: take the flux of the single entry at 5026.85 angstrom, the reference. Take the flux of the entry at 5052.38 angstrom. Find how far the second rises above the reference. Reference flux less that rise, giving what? 10.0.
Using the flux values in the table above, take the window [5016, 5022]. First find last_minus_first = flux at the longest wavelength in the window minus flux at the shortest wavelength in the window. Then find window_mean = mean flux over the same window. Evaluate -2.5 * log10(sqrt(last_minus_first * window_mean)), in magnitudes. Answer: -0.71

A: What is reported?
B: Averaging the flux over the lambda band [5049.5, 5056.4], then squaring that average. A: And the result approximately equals 101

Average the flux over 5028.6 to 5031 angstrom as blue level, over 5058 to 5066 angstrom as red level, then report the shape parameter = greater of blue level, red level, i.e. 10.43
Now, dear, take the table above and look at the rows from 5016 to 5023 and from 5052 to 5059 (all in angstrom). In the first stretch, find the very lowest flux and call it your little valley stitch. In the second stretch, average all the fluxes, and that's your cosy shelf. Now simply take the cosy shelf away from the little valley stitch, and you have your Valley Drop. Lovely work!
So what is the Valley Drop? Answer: -0.9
